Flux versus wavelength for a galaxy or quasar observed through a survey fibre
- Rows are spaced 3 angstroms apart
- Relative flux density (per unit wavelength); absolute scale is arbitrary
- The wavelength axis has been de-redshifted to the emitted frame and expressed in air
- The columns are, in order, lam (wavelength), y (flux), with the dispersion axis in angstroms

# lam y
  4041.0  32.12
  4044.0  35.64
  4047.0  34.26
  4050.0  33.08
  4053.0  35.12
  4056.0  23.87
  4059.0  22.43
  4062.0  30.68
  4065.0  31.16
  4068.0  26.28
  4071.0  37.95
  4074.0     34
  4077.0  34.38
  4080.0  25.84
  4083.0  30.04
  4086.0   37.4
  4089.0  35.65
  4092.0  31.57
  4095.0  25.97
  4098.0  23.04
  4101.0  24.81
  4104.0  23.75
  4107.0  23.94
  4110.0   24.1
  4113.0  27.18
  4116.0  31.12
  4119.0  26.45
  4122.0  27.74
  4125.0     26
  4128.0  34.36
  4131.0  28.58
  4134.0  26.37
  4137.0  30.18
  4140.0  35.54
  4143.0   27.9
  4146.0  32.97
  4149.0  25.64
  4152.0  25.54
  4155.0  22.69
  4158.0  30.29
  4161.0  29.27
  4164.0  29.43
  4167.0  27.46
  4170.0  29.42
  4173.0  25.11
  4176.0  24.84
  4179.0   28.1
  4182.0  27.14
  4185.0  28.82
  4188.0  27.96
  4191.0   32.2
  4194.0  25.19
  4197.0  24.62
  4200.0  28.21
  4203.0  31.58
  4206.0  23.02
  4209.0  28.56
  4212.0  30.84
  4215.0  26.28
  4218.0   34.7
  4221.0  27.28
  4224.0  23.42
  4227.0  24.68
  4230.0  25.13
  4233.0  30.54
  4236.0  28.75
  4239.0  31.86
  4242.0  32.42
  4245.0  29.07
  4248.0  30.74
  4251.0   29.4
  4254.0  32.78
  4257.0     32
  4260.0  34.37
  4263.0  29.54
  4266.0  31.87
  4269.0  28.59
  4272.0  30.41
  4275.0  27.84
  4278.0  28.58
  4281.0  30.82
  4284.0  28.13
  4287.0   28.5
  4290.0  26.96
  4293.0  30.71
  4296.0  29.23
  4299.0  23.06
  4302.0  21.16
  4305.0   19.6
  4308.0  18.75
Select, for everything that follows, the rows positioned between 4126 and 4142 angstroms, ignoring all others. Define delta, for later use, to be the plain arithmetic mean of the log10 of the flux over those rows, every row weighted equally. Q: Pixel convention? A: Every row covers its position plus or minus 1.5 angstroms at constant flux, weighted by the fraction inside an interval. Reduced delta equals 1.49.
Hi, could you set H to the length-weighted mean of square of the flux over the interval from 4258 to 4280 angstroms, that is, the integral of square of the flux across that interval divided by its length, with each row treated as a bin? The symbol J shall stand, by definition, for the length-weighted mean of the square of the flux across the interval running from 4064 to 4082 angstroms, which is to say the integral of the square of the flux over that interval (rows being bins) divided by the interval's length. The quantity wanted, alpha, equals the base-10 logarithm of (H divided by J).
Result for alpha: -0.04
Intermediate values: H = 918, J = 1016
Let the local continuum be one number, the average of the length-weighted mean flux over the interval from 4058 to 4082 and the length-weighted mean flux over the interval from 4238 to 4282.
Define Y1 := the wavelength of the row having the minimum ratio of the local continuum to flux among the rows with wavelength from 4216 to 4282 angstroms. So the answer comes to 4218.0 angstroms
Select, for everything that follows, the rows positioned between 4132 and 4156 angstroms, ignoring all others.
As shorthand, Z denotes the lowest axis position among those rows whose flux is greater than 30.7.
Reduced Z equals 4140.0 angstroms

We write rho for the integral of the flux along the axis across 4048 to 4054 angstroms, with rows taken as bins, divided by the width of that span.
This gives 34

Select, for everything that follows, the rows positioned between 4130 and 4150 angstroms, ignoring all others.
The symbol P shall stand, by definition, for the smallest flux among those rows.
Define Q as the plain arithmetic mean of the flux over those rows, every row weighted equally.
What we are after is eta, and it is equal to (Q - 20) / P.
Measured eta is 0.374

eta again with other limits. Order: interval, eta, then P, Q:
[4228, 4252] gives 0.388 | 25.13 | 29.7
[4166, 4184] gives 0.282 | 24.84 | 27.0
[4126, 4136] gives 0.370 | 26.37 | 29.8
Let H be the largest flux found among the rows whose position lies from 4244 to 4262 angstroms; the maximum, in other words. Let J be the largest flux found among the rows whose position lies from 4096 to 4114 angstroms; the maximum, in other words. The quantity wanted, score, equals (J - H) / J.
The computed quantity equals -0.26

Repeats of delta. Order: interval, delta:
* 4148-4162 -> 1.42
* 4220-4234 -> 1.42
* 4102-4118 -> 1.41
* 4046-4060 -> 1.47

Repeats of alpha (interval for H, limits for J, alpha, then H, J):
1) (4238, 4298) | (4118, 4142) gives 0.02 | 911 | 878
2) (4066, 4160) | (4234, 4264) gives -0.05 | 858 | 971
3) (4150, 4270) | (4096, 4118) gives 0.10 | 826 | 655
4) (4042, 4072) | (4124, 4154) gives 0.05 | 982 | 869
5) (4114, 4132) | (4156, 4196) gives 0.03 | 850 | 788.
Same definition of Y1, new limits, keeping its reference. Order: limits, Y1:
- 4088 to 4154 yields 4089.0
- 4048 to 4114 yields 4071.0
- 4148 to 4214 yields 4191.0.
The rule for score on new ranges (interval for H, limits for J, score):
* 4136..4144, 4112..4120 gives -0.14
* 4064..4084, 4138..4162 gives -0.07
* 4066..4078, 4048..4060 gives -0.08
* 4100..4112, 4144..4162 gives 0.25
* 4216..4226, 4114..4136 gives -0.01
